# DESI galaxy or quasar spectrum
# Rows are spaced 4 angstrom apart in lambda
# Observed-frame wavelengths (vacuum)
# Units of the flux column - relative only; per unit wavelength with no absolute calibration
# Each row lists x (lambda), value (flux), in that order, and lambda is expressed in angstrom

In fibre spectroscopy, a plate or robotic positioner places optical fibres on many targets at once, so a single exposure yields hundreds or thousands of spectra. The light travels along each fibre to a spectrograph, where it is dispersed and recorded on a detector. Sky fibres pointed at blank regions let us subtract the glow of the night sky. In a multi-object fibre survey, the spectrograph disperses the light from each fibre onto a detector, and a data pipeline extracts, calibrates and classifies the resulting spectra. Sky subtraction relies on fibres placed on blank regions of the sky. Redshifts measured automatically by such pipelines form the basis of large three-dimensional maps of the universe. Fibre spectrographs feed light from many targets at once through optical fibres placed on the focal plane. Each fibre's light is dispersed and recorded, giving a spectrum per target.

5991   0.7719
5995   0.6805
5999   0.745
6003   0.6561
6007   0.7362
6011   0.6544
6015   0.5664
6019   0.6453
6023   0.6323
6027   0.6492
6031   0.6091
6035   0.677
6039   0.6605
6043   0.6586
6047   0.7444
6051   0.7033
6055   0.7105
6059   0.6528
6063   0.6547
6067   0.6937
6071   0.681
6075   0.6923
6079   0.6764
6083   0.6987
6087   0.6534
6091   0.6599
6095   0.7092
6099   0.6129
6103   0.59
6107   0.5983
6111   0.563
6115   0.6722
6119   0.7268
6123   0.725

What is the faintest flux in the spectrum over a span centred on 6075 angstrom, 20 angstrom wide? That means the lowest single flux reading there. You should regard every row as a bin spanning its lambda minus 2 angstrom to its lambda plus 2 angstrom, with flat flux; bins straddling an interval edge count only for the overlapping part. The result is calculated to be 0.6764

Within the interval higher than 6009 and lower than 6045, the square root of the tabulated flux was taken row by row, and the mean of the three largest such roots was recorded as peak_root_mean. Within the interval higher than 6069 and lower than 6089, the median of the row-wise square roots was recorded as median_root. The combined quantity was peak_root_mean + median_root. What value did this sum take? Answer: 1.64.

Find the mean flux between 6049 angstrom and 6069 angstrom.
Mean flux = 0.683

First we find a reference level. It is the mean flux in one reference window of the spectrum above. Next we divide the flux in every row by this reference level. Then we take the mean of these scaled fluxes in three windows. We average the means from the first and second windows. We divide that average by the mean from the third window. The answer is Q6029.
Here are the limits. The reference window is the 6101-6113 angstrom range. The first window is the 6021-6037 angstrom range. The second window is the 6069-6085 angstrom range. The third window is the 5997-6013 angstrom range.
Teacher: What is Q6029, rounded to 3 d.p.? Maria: 0.952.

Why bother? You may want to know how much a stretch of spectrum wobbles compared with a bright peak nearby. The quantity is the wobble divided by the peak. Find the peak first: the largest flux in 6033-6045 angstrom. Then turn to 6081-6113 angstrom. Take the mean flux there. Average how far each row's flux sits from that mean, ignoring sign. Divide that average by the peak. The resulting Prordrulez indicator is 0.066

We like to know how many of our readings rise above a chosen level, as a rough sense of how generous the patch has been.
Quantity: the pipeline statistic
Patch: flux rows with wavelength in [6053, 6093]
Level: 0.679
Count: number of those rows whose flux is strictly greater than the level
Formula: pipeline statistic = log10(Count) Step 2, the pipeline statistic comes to 0.70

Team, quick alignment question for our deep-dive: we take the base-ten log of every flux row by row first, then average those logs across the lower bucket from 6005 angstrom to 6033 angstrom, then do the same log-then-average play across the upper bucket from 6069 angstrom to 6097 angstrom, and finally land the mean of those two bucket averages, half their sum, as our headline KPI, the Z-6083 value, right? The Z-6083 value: -0.180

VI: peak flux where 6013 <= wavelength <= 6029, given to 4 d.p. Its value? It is 0.6492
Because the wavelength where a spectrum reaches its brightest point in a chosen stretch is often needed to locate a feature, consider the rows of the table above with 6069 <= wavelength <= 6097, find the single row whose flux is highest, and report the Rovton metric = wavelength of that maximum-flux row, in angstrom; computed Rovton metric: 6095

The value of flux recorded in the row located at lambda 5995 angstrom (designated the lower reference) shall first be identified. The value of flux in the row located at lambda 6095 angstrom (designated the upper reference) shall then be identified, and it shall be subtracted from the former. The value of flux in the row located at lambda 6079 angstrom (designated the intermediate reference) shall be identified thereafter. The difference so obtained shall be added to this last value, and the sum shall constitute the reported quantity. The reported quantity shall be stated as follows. 0.648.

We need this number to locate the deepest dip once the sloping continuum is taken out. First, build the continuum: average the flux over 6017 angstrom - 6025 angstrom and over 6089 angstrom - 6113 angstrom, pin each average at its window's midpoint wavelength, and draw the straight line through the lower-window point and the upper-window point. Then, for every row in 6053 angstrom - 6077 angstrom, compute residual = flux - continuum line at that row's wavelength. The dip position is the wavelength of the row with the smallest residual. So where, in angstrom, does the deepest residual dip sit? 6059 angstrom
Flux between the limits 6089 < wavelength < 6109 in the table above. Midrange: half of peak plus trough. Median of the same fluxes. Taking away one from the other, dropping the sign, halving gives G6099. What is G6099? 0.018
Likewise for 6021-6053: 0.009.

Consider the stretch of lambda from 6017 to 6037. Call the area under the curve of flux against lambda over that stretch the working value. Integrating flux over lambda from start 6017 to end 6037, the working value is 13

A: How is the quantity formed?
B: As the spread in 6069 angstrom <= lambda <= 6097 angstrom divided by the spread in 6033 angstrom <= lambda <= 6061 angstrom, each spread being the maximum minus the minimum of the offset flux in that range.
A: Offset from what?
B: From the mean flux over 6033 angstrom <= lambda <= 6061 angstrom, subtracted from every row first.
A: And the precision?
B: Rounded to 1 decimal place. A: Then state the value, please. 0.6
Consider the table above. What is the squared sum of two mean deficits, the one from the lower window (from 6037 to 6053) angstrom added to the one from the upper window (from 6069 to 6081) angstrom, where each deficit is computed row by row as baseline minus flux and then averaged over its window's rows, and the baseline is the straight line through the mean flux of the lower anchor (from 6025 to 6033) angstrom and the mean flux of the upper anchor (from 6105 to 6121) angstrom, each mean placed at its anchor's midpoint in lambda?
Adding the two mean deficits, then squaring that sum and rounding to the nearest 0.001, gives 0.012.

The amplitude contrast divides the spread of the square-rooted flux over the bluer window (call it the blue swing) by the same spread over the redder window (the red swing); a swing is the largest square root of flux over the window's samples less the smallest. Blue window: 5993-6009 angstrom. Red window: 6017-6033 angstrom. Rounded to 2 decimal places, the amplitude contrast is 2.10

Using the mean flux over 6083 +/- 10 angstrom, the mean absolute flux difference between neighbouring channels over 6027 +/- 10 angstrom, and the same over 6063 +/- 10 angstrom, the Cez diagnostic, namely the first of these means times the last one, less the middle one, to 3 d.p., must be -0.016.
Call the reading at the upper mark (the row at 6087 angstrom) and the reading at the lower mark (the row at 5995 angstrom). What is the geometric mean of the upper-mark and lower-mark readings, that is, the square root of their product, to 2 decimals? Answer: 0.67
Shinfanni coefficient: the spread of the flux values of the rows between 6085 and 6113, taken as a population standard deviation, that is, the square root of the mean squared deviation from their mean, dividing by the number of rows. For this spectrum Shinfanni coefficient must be 0.046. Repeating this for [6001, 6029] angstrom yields 0.046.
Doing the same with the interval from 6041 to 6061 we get 0.034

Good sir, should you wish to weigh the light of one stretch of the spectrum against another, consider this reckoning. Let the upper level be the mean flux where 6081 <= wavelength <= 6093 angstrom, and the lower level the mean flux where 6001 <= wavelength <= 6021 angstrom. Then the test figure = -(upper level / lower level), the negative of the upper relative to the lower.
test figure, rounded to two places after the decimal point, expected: -1.03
